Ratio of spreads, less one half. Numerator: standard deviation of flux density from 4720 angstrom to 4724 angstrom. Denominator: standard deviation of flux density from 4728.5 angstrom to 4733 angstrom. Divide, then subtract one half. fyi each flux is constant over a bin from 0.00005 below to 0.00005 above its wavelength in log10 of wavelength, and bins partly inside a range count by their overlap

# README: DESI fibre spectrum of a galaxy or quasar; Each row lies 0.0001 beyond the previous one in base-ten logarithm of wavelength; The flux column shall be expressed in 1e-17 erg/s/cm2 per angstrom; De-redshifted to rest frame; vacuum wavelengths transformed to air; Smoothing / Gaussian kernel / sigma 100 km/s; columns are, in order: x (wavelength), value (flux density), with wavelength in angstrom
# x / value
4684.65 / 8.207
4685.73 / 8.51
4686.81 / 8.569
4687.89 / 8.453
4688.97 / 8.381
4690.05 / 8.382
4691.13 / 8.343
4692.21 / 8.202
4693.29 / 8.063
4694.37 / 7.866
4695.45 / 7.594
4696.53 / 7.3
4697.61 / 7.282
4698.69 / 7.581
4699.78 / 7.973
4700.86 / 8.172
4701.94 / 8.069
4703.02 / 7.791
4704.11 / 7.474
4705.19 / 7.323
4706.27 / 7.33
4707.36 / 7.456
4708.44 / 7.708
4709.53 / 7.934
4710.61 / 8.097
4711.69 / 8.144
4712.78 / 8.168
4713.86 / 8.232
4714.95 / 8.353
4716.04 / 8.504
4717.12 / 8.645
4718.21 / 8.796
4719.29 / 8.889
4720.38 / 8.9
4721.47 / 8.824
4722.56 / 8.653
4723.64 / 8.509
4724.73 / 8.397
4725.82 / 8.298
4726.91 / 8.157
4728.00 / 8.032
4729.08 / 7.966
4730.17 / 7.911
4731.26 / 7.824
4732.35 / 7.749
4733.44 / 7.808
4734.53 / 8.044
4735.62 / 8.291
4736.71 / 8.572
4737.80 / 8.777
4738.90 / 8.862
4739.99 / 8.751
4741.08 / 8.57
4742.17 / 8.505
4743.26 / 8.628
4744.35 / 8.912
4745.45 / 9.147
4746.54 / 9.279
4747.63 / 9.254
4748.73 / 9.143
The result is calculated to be 1.33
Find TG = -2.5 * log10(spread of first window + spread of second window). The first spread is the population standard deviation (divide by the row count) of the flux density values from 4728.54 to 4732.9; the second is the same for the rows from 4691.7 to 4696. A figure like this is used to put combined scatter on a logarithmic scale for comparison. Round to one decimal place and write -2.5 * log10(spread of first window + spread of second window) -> 1.3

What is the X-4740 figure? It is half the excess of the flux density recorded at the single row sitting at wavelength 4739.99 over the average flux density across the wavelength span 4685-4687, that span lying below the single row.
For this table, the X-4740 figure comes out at 0.1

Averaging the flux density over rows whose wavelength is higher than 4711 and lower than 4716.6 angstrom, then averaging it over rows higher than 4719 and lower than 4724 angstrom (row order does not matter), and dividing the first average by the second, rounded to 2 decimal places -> 0.95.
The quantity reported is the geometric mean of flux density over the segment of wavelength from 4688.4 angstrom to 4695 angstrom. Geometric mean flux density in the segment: 8.20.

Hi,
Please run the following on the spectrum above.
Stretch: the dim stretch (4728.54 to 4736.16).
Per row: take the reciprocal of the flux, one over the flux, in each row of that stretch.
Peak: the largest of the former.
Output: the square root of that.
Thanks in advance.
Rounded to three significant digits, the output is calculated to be 0.359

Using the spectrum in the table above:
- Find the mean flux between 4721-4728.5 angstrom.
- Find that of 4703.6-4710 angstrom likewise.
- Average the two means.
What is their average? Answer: 7.97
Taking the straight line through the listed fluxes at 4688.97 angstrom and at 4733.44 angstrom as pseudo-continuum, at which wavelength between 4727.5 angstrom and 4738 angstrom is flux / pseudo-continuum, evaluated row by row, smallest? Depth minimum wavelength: 4732.35 angstrom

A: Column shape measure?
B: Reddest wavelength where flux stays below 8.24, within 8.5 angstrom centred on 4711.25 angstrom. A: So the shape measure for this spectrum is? 4713.86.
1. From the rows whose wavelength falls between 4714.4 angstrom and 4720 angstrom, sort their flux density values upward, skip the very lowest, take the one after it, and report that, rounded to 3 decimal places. 8.504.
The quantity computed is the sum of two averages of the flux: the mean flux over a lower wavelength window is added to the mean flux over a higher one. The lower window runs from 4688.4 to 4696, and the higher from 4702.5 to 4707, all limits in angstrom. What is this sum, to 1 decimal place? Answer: 15.6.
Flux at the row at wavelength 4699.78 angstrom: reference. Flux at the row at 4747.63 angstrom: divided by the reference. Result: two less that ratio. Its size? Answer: 0.84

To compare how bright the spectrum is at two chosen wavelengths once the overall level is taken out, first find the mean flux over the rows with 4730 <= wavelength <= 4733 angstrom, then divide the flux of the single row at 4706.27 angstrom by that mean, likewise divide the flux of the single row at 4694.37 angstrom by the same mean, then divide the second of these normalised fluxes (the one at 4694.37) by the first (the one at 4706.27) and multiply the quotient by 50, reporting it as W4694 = 54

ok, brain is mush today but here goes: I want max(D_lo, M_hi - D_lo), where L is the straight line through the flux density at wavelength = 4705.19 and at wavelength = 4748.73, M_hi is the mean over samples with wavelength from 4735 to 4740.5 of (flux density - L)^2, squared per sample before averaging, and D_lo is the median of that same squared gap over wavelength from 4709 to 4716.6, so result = 0.30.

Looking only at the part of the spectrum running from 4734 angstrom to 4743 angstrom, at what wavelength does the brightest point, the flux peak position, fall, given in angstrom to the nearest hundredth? 4738.90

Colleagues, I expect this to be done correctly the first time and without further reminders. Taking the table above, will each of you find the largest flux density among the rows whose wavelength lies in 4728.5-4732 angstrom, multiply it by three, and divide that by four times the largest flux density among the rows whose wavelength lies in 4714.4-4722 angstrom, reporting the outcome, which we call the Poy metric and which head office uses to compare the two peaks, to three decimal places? 0.671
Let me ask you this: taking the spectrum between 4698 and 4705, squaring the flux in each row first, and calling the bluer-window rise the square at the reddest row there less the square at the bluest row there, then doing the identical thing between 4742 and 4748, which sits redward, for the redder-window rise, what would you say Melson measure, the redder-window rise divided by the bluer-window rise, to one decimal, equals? -8.3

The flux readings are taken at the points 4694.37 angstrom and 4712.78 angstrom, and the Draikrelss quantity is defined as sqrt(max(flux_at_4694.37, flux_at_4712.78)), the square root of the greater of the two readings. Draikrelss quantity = 2.86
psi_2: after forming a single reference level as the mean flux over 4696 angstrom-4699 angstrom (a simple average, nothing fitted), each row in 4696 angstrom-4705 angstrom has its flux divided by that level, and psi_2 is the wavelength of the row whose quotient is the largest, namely 4700.86 angstrom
